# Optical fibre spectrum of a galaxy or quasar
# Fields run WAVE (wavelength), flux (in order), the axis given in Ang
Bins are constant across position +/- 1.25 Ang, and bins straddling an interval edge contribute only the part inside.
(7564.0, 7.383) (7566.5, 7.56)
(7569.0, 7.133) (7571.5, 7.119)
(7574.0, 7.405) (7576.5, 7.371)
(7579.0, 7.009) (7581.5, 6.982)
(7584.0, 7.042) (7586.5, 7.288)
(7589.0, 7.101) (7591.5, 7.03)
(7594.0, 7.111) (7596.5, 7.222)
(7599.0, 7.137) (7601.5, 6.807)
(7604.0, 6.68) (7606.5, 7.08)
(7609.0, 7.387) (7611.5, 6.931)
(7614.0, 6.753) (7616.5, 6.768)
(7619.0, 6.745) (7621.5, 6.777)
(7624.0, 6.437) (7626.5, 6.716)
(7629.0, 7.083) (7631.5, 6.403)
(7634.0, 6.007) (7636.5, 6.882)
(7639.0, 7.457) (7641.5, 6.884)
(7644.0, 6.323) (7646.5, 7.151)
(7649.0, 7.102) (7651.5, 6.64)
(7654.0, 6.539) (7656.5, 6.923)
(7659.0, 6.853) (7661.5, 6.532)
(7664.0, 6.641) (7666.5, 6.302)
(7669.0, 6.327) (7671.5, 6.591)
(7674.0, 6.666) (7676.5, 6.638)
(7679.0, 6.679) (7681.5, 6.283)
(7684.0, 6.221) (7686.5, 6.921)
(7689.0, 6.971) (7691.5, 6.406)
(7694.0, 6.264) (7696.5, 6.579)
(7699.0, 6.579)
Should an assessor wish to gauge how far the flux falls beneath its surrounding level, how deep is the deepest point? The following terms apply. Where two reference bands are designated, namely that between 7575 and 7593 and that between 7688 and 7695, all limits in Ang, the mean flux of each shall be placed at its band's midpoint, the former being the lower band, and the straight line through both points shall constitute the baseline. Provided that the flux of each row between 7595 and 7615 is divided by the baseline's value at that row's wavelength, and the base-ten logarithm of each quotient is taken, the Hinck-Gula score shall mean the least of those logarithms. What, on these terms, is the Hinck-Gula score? -0.021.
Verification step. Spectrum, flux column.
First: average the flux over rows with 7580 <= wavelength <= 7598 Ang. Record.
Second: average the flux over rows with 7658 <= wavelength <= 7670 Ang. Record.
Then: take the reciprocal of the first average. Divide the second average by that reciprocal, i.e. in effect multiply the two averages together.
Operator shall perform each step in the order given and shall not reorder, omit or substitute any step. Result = 46.4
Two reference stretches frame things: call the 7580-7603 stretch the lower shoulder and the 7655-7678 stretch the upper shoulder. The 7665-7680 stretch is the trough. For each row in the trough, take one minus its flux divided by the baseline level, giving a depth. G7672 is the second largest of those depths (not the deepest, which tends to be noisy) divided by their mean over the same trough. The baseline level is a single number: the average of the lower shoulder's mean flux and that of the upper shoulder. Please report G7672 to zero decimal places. 2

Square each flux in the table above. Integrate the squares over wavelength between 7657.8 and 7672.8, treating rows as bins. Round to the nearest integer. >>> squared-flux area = 642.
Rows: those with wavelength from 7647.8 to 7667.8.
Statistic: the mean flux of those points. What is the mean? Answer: 6.69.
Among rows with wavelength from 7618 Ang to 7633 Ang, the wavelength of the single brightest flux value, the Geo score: 7629.0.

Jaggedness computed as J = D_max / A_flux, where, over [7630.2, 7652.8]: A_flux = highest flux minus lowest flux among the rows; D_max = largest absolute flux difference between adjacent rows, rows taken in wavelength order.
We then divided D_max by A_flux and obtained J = 0.60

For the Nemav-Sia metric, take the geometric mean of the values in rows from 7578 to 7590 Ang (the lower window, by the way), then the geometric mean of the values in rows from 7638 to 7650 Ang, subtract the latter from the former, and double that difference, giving 0.22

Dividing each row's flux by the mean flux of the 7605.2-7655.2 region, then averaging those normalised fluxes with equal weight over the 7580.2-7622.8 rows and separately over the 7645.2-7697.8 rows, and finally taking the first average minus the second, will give 0.053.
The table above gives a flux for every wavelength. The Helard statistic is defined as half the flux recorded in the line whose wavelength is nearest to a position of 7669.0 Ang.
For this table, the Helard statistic 3.16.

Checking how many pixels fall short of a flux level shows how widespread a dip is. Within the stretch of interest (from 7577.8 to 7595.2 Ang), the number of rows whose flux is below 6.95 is 0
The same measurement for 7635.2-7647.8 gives 3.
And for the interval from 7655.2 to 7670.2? 6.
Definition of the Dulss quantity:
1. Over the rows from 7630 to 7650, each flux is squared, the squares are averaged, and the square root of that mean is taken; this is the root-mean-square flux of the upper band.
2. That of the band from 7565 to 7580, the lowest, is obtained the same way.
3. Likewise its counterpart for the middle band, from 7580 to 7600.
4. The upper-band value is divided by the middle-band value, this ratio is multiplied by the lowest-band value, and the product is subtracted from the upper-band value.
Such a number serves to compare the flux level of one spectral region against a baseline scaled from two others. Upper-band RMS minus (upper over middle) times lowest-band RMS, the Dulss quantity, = -0.15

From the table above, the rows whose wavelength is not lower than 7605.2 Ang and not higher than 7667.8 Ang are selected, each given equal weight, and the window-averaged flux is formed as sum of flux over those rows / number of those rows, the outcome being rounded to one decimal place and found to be 6.8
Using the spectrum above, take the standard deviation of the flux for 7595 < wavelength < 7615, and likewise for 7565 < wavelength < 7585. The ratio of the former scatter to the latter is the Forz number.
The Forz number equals 1.2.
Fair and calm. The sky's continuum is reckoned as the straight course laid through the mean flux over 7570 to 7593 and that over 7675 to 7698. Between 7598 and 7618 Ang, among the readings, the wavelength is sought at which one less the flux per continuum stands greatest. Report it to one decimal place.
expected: 7604.0 Ang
